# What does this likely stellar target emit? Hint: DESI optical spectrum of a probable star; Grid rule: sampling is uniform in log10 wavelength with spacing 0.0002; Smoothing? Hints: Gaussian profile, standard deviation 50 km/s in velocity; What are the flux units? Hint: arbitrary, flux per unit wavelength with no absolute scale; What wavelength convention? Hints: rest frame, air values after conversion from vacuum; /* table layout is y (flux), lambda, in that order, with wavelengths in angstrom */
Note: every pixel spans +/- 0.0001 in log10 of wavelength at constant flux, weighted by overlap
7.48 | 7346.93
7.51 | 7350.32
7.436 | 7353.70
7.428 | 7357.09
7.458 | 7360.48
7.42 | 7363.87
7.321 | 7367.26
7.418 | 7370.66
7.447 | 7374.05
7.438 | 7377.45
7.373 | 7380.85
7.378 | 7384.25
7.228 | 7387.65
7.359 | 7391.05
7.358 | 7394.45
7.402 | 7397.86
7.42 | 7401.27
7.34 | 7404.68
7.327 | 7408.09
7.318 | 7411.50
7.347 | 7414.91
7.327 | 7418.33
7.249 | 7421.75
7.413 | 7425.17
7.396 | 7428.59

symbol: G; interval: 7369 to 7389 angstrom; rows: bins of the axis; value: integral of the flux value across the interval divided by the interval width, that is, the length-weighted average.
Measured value 7.383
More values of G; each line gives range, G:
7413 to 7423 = 7.308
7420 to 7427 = 7.328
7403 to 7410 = 7.336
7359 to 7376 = 7.412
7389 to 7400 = 7.371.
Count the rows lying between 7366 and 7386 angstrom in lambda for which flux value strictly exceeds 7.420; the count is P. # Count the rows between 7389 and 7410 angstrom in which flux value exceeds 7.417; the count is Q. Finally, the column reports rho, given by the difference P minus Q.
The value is 1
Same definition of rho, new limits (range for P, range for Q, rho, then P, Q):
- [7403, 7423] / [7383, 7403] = -1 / 0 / 1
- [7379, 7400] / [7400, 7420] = -1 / 0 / 1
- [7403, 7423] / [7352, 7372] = -5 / 0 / 5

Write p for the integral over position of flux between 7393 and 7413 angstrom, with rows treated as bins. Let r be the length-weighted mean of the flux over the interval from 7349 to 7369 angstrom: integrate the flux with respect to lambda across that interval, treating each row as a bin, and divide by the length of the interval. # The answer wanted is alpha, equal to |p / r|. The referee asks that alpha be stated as 19.8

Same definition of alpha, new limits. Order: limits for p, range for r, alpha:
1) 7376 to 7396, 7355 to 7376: 19.8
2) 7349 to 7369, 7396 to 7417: 20.2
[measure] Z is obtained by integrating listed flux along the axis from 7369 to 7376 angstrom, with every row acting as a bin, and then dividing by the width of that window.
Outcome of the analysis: 7.43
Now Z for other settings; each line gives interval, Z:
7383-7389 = 7.30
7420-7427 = 7.33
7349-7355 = 7.48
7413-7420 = 7.34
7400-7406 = 7.38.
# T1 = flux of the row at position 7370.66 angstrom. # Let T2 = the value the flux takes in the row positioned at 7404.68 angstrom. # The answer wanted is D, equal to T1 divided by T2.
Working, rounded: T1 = 7.418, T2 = 7.34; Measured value 1.01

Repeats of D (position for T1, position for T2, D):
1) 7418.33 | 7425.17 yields 0.99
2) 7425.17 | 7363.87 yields 1.00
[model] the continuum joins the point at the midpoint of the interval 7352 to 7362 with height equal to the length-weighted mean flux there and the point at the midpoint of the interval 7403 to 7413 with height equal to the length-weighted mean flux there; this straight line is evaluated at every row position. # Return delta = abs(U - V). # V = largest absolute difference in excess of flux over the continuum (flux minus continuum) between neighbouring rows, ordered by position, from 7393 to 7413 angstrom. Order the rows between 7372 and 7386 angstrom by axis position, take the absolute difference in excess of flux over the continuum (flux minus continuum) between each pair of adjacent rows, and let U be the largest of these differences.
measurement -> 0.015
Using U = 0.058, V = 0.073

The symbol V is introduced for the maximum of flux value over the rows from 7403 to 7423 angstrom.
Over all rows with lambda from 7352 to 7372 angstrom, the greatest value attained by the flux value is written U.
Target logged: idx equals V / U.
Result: 0.99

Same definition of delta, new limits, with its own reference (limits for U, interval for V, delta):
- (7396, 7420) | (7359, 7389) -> 0.070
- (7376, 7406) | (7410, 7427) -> 0.029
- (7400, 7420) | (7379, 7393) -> 0.070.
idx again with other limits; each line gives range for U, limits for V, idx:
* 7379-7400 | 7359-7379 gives 1.01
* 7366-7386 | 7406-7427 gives 1.00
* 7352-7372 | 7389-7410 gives 0.99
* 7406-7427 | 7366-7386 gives 1.00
